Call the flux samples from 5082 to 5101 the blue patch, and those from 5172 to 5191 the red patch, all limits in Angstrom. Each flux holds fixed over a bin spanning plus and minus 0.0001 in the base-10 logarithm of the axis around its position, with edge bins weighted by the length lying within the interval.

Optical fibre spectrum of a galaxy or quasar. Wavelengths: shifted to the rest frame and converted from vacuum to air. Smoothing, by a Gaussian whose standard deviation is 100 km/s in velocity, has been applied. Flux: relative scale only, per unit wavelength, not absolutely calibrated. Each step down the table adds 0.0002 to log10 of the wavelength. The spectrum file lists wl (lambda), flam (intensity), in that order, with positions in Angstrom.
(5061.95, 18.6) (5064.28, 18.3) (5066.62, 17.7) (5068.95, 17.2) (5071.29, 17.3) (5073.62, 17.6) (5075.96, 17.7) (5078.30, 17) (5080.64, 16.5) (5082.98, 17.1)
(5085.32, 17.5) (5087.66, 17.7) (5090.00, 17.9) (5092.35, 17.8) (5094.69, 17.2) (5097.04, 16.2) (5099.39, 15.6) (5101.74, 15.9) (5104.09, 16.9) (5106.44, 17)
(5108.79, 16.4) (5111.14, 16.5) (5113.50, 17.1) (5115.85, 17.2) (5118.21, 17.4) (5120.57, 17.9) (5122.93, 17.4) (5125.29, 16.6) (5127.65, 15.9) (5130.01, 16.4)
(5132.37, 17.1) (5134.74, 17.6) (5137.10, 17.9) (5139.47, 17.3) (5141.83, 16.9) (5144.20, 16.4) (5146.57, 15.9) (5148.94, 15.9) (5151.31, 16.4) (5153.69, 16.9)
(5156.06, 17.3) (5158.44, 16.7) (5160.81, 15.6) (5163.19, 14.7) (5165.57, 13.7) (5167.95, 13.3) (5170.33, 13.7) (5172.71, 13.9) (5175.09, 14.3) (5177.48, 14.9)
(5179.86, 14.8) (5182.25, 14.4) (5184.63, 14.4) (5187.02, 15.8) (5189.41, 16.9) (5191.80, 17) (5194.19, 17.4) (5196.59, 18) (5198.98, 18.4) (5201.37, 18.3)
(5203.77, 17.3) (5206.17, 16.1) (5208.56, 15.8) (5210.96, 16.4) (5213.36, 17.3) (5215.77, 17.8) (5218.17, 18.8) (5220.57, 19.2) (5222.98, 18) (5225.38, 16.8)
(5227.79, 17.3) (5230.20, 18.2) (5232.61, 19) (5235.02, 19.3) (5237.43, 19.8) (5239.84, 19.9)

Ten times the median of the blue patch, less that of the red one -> 159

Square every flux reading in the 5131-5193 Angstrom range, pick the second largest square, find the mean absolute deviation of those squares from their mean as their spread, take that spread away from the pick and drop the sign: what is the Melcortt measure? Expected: 272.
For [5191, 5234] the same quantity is 333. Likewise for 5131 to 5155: 292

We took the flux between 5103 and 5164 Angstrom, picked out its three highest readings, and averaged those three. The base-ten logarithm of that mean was 1.25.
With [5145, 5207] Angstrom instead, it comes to 1.26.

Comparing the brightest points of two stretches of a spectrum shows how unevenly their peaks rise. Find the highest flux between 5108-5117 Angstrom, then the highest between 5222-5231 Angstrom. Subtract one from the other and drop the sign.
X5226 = 1.0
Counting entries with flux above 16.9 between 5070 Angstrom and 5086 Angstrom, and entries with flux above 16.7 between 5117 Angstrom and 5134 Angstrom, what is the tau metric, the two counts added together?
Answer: 10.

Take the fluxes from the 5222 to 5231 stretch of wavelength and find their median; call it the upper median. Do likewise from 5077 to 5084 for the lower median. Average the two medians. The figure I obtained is 17.3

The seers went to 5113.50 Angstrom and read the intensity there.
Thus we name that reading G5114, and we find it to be 17.1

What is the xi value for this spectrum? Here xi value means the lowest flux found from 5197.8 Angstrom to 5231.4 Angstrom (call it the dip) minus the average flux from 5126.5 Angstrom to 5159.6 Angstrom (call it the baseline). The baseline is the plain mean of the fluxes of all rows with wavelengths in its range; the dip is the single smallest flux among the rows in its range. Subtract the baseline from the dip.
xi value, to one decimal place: -1.0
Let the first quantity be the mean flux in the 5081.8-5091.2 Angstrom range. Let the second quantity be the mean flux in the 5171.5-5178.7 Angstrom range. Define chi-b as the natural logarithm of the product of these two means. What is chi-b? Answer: 5.53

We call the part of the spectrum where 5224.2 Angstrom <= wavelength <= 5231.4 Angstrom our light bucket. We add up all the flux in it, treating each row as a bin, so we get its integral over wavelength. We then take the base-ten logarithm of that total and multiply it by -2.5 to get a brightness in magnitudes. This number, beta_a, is -5.25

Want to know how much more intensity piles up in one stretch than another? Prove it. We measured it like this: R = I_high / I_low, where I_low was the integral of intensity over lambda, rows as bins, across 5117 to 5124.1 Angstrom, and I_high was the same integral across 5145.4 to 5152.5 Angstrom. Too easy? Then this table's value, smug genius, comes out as 0.92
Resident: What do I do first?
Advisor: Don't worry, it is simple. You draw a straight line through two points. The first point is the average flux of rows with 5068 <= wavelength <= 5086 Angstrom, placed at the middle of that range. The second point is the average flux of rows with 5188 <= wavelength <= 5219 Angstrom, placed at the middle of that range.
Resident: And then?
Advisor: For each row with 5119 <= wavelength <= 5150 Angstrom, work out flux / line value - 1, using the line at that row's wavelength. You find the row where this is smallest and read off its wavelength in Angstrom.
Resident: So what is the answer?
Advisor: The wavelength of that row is 5148.94 Angstrom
